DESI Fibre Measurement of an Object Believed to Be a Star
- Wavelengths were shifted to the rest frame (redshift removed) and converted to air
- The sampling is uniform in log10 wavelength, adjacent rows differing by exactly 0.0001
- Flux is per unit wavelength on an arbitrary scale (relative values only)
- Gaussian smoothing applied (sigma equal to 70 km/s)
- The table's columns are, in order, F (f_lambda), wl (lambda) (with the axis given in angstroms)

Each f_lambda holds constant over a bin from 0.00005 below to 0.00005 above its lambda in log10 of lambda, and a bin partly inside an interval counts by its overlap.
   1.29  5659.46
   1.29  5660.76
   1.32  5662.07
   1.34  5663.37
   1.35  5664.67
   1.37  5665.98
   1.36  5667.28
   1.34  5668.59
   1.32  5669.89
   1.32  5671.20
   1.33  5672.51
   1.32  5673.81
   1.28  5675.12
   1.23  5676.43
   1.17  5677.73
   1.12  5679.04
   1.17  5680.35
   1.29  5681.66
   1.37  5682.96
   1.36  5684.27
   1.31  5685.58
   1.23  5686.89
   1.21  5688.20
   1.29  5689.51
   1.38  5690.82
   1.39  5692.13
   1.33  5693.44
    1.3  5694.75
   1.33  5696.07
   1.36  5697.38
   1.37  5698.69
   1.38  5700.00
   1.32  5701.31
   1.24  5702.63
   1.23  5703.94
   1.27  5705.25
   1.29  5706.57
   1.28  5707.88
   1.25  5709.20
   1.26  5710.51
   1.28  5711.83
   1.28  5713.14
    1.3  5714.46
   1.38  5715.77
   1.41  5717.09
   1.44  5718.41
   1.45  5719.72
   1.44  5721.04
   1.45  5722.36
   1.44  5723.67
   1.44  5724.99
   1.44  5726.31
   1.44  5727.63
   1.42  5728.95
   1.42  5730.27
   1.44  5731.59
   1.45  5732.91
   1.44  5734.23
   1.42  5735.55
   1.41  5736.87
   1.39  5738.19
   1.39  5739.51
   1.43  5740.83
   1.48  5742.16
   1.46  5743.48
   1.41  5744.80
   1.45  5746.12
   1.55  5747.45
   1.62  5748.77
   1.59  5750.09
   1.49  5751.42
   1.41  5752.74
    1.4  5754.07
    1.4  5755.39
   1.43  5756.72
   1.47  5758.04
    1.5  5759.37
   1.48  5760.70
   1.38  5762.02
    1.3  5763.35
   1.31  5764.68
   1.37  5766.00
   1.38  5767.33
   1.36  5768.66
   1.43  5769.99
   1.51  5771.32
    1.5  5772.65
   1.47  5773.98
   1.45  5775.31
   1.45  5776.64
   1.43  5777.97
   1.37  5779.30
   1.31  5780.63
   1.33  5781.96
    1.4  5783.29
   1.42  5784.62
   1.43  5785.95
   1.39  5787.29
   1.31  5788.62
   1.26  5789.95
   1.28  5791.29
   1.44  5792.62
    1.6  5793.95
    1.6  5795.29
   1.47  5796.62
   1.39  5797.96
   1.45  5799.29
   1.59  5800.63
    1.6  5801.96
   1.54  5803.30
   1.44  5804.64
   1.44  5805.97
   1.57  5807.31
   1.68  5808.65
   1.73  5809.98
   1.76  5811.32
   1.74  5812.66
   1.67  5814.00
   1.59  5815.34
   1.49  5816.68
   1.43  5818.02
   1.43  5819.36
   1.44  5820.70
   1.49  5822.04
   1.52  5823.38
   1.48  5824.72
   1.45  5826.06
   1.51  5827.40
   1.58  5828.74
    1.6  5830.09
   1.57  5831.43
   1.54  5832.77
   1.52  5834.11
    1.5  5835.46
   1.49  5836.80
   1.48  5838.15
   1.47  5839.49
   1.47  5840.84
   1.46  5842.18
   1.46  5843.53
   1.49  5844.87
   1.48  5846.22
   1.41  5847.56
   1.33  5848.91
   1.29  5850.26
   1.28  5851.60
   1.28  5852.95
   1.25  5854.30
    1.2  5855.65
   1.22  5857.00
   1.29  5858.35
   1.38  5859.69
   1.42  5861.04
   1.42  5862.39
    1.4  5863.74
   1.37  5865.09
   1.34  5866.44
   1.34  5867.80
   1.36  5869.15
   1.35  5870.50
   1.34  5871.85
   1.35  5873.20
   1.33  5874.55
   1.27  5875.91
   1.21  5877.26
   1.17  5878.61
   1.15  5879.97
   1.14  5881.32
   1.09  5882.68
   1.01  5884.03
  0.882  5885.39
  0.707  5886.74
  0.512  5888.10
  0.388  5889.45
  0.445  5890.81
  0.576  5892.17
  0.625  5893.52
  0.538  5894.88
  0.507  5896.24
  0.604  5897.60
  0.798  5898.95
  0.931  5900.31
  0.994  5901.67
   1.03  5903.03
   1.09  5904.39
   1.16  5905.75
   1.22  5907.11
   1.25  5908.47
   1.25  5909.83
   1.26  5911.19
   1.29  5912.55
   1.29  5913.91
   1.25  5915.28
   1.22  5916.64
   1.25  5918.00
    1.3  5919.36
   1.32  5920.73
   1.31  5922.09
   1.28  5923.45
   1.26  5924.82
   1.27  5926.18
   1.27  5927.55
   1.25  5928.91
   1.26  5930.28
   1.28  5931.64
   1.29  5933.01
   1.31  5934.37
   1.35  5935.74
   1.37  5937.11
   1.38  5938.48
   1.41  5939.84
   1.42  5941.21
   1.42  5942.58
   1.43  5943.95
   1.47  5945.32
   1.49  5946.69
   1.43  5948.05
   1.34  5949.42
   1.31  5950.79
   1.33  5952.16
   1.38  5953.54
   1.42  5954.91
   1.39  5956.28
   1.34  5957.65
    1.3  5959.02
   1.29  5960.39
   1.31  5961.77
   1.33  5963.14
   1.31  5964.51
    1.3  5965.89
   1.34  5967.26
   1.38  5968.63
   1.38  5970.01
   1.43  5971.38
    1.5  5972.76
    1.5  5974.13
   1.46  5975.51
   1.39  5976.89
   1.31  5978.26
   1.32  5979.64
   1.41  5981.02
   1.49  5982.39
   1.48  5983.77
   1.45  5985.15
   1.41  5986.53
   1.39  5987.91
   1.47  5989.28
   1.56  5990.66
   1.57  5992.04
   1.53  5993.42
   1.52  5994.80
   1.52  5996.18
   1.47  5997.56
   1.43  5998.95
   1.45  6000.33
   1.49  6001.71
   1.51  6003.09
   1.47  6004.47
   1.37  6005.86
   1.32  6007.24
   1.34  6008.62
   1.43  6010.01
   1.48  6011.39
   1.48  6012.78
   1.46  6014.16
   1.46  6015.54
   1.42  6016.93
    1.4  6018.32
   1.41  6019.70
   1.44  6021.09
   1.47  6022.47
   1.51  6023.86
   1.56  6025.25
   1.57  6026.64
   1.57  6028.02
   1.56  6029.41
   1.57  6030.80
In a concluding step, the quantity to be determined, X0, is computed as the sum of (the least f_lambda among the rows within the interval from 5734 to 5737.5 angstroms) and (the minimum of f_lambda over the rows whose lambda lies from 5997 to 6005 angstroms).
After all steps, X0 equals 2.84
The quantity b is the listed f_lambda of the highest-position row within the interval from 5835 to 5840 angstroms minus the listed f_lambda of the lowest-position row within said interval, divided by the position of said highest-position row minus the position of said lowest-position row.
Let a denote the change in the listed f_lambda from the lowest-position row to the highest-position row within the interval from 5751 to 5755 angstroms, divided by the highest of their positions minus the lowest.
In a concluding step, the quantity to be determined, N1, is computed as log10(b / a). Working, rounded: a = -0.034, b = -0.007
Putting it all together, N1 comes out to -0.7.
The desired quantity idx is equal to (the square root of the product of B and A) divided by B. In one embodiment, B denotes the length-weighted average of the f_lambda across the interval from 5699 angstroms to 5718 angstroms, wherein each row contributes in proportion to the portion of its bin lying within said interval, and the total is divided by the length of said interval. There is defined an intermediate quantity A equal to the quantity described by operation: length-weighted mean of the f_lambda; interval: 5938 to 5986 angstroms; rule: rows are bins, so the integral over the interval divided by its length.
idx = 1.03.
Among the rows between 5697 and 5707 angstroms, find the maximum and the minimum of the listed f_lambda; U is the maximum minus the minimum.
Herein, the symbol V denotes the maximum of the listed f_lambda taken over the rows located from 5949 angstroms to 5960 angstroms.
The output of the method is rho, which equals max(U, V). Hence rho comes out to 1.42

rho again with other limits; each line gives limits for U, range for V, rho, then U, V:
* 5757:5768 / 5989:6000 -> 1.57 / 0.20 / 1.57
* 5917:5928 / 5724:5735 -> 1.45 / 0.07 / 1.45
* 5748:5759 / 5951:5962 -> 1.42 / 0.22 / 1.42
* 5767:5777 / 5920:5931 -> 1.32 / 0.15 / 1.32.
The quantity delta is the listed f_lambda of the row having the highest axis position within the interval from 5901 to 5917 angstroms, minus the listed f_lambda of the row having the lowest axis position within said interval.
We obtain 0.23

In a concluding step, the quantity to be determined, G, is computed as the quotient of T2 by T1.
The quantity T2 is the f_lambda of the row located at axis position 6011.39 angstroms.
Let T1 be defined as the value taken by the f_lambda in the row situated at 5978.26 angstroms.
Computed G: 1.13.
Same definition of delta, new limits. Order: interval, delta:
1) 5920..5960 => -0.02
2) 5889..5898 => 0.22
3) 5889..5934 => 0.90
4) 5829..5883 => -0.51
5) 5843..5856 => -0.26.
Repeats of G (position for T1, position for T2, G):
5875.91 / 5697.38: 1.07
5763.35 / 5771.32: 1.16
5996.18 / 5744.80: 0.93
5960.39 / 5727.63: 1.12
